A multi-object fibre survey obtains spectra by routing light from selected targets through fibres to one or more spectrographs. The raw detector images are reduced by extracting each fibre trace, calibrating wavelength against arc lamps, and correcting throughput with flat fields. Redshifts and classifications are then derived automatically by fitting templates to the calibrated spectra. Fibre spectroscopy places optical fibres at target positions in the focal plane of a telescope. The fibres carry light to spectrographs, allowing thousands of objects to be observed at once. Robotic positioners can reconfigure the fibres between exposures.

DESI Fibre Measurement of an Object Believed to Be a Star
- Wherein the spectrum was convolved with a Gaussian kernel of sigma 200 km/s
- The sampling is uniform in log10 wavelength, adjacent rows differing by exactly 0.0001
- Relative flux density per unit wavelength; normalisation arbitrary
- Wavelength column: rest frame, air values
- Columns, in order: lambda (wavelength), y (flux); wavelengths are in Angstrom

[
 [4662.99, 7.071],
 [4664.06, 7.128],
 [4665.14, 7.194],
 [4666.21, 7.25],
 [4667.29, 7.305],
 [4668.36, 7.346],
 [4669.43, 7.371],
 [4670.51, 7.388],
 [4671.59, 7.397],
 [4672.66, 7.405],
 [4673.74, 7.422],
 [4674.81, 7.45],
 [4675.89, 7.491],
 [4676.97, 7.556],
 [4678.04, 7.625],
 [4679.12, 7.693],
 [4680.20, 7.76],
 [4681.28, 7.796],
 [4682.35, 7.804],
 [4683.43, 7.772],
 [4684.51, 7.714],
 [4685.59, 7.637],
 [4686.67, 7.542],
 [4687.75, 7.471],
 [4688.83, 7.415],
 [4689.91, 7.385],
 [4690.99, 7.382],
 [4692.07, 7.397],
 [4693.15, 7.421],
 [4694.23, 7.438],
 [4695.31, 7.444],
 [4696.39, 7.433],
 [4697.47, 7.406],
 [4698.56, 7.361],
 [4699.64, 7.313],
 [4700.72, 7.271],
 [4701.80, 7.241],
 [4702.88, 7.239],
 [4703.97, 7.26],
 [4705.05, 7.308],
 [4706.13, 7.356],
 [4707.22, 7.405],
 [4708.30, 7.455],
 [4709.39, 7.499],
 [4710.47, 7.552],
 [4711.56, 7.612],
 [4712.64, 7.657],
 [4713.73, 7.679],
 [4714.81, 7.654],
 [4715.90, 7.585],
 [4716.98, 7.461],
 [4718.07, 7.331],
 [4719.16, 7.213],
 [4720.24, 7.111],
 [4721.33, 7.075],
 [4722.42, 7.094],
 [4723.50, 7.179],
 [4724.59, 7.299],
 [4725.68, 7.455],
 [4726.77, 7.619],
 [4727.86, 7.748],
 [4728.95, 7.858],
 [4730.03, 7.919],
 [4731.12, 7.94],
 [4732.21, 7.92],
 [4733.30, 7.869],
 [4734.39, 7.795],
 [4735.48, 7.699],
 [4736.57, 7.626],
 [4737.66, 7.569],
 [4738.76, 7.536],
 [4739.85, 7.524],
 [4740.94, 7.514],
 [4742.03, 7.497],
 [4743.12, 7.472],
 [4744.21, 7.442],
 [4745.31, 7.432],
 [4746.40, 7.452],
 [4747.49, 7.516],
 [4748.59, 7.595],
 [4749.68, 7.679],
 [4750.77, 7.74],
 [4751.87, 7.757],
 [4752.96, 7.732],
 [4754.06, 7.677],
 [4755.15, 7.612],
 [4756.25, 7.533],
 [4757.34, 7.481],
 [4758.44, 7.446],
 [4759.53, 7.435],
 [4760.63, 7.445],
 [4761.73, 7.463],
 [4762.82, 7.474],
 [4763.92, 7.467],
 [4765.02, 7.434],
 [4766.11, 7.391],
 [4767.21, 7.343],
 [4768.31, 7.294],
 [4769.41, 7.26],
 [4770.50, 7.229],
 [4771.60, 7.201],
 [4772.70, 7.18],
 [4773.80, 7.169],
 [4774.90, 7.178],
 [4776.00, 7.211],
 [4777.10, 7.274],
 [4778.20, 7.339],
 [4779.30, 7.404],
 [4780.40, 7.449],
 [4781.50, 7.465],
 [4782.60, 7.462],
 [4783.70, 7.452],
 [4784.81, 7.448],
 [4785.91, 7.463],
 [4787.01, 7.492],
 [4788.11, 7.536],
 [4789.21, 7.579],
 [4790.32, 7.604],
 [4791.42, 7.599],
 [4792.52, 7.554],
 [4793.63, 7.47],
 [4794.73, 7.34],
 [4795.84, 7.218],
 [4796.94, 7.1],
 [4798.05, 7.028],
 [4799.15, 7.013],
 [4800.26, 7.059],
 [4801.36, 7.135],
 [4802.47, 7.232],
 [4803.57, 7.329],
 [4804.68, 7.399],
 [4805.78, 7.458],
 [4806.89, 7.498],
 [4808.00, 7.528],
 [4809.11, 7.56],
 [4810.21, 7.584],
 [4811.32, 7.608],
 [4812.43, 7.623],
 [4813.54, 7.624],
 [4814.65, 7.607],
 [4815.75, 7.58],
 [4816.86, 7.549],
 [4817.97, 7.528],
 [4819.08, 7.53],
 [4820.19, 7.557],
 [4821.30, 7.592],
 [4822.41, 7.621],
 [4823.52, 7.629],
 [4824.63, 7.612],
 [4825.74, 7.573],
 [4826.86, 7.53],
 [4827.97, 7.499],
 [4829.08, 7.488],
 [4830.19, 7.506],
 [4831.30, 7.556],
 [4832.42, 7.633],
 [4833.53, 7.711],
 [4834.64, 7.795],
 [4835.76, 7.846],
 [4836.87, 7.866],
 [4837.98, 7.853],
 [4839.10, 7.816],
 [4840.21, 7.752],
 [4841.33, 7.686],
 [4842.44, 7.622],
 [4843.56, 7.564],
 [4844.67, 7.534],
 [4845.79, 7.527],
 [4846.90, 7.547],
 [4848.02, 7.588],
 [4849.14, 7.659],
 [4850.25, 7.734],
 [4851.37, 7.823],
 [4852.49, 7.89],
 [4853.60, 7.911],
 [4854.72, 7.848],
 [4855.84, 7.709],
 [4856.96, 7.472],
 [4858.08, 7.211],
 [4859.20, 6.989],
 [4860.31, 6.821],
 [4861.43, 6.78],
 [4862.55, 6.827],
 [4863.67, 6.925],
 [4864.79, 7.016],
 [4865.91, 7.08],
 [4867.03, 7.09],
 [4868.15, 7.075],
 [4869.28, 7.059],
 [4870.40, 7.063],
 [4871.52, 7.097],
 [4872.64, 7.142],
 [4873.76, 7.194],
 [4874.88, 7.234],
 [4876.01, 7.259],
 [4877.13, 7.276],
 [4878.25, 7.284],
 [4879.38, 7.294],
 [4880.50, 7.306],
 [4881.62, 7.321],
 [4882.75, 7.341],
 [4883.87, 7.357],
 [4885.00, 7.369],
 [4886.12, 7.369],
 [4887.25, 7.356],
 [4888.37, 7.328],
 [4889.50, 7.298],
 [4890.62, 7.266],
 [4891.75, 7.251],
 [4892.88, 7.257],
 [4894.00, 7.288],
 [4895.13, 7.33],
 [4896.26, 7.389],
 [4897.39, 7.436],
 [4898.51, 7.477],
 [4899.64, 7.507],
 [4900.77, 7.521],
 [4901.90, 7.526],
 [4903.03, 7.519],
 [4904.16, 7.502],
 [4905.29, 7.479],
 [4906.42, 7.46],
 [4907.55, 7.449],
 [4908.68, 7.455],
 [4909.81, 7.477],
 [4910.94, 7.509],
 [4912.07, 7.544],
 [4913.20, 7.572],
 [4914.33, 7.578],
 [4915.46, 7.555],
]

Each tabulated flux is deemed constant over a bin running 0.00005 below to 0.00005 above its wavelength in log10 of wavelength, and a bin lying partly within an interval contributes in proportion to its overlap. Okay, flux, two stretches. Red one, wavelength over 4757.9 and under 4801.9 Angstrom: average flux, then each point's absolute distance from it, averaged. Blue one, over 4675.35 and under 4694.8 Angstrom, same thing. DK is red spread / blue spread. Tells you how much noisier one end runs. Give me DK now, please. 1.0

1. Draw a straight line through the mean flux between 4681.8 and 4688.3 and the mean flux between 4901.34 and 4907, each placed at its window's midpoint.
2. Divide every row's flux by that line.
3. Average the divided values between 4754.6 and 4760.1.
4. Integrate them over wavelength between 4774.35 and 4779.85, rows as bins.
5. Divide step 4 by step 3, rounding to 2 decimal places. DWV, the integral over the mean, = 5.35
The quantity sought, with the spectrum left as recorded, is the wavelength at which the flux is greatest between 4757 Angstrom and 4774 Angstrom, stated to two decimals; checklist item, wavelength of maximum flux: 4757.34 Angstrom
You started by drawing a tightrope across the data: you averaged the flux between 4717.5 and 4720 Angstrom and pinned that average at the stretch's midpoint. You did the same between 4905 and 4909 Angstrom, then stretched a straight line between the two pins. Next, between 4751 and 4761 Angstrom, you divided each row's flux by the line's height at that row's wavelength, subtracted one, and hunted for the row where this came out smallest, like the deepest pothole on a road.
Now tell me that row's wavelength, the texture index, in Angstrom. 4759.53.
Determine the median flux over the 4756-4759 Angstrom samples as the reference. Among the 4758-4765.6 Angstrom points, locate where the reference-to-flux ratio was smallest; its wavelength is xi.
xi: 4762.82 Angstrom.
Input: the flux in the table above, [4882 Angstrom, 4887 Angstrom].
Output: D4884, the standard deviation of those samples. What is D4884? 0.01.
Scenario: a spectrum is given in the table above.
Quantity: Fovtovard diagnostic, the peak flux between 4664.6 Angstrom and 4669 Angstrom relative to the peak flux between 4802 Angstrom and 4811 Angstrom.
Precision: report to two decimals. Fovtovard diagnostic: 0.97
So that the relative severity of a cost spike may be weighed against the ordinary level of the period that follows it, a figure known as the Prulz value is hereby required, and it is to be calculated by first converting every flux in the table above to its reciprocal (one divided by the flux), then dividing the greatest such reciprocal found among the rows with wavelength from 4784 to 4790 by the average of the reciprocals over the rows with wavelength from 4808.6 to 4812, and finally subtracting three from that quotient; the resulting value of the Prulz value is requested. -1.98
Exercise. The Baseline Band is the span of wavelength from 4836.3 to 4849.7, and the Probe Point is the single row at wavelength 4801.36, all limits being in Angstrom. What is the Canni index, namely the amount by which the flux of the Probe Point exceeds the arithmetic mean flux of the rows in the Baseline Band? -0.5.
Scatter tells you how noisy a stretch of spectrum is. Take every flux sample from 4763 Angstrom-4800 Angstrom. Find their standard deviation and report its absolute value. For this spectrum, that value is 0.16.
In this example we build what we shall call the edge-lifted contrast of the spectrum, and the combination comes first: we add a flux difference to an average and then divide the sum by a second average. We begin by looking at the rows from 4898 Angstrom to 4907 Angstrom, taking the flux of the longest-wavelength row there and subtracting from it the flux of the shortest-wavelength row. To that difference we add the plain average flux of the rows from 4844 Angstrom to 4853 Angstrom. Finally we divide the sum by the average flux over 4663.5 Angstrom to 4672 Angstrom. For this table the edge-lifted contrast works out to 1.05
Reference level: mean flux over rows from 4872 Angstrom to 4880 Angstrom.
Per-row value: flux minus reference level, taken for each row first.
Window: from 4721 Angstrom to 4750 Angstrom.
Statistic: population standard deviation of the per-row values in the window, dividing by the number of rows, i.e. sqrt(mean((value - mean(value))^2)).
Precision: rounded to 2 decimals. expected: 0.23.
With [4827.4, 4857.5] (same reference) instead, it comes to 0.14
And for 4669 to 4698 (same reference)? 0.14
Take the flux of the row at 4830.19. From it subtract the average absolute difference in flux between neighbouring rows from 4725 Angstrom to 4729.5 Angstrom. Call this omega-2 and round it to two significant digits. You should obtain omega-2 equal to 7.4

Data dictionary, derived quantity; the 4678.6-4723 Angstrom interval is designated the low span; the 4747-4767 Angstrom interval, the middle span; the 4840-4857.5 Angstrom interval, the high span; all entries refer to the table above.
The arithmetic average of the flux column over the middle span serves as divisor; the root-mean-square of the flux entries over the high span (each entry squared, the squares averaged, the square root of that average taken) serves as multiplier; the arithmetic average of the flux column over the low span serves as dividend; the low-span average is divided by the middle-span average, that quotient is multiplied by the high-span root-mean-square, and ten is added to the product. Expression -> 17.6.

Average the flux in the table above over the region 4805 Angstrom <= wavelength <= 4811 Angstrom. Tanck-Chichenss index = 7.53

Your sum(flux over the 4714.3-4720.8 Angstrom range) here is 44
